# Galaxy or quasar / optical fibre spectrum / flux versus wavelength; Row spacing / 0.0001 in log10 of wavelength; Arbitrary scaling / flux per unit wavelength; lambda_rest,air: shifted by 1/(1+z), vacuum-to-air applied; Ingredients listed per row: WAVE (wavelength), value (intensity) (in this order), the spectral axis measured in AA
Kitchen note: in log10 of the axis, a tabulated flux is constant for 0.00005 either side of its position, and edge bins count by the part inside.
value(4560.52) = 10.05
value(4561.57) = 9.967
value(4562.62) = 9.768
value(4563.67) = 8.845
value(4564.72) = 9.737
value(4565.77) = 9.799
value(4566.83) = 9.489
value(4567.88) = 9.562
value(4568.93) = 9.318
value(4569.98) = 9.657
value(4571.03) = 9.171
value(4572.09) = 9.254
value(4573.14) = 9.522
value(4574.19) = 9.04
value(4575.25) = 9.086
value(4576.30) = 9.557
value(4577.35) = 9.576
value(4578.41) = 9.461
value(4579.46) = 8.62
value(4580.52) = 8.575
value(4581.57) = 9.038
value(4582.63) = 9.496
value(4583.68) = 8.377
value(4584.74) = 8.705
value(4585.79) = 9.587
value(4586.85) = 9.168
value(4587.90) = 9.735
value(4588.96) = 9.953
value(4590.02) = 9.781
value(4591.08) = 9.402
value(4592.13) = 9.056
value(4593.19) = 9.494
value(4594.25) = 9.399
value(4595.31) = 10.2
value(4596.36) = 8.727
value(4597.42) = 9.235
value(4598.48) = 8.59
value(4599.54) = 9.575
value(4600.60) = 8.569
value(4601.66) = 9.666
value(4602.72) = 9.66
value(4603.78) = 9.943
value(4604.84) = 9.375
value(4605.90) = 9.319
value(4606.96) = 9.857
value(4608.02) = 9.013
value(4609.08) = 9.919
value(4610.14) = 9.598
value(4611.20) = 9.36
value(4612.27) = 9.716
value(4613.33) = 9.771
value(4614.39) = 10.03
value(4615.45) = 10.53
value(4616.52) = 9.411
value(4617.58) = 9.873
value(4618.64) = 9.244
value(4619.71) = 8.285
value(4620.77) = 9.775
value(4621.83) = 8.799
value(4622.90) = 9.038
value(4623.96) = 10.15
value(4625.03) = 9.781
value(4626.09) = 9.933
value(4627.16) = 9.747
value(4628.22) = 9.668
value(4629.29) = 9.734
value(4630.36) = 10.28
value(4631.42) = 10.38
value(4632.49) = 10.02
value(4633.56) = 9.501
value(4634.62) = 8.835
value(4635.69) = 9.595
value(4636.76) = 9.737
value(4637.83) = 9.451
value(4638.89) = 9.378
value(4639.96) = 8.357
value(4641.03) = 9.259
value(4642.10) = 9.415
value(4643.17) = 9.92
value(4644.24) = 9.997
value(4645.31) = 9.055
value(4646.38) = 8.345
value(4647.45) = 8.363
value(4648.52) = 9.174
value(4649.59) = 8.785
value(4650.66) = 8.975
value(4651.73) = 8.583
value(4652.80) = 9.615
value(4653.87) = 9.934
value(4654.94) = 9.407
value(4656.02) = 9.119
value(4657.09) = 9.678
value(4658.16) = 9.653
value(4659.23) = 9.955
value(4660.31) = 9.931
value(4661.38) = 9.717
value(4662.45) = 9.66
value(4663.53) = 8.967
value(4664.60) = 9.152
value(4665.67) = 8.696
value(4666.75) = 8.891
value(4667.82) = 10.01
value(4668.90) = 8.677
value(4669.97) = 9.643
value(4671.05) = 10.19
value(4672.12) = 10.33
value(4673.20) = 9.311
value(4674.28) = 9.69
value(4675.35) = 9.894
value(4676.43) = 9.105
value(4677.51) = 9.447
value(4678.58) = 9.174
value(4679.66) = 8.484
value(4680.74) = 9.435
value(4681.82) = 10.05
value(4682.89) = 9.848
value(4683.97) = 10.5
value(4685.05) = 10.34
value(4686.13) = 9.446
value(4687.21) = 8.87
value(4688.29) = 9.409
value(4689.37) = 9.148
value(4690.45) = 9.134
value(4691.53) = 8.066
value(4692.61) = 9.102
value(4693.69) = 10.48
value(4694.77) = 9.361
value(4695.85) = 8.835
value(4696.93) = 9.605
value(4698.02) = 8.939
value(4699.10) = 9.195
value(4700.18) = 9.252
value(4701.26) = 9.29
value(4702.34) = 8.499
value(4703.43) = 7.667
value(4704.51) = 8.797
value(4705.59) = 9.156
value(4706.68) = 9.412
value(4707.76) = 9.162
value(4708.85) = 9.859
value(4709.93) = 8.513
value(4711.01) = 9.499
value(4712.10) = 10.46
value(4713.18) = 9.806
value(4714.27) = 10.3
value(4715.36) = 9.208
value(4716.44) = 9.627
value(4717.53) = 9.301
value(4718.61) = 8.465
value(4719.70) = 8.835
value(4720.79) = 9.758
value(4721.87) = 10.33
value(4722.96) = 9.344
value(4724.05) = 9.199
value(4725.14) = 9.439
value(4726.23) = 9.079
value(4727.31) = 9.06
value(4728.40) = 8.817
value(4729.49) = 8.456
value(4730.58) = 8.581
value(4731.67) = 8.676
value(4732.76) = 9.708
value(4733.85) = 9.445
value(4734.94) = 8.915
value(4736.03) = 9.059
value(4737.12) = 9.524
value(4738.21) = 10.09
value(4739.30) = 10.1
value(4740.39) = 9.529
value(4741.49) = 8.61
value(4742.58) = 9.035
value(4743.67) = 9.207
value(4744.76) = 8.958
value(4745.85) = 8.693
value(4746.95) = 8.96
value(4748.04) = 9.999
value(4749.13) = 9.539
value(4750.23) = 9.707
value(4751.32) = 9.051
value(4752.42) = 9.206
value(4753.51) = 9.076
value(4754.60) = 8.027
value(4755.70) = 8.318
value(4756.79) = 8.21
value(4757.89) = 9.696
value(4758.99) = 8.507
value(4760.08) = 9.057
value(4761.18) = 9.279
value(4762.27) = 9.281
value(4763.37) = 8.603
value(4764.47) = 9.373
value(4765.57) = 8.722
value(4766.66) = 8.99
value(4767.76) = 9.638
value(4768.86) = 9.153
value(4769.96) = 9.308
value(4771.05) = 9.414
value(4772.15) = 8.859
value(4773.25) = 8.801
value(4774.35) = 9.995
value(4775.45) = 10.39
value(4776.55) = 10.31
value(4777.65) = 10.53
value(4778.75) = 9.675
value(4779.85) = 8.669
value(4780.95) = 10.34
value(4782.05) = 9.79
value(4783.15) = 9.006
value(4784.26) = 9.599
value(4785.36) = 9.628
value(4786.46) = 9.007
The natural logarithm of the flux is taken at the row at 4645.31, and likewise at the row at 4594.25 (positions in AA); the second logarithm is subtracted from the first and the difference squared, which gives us 0.001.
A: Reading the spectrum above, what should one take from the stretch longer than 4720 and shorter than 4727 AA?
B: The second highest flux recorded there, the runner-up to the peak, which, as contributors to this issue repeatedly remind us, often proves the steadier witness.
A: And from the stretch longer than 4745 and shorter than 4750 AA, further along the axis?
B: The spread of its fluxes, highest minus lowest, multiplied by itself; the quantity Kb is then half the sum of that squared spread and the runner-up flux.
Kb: 5.7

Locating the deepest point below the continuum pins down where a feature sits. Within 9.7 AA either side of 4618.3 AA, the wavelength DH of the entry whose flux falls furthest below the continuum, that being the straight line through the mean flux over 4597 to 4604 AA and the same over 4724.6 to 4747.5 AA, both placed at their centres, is 4619.71 AA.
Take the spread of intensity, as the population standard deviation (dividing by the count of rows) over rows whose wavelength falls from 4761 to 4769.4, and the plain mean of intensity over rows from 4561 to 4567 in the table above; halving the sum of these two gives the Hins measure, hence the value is 4.96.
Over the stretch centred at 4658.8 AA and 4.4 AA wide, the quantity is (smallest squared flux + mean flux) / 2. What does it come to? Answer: 51.5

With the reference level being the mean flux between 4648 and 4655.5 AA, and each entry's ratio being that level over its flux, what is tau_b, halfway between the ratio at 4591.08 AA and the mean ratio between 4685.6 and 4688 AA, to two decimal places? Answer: 0.99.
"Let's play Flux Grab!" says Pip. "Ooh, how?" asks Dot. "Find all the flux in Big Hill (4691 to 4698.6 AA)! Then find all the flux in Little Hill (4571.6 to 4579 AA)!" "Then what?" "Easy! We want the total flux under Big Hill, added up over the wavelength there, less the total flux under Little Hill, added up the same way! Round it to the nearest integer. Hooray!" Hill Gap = 1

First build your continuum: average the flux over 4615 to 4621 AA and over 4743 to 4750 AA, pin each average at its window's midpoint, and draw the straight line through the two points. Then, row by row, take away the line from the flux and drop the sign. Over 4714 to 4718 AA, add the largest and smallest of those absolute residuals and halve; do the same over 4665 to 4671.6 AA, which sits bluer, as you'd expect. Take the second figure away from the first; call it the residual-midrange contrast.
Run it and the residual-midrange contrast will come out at 0.0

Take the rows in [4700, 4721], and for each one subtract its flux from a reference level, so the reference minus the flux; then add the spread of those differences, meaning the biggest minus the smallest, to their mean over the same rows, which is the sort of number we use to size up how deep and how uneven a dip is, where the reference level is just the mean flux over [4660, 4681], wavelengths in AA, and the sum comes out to 2.97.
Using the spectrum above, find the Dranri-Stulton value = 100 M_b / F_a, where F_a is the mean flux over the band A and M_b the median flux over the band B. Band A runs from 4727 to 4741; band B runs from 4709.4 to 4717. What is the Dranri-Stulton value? 104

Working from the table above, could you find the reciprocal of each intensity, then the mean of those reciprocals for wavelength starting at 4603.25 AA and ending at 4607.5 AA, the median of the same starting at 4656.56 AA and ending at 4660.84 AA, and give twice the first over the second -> 2.04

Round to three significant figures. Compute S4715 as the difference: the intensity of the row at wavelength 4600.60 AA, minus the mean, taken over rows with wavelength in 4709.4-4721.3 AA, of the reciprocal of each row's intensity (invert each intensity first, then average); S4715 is 8.46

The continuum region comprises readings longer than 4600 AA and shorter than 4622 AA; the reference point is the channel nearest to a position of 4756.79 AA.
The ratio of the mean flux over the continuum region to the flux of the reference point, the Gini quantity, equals 1.16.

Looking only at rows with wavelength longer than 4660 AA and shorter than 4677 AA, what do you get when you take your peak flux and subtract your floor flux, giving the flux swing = 1.7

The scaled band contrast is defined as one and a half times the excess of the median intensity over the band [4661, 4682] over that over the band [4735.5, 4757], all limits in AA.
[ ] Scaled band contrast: 0.56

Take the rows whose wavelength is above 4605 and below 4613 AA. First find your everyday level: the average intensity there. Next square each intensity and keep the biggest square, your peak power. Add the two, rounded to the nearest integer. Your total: 108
